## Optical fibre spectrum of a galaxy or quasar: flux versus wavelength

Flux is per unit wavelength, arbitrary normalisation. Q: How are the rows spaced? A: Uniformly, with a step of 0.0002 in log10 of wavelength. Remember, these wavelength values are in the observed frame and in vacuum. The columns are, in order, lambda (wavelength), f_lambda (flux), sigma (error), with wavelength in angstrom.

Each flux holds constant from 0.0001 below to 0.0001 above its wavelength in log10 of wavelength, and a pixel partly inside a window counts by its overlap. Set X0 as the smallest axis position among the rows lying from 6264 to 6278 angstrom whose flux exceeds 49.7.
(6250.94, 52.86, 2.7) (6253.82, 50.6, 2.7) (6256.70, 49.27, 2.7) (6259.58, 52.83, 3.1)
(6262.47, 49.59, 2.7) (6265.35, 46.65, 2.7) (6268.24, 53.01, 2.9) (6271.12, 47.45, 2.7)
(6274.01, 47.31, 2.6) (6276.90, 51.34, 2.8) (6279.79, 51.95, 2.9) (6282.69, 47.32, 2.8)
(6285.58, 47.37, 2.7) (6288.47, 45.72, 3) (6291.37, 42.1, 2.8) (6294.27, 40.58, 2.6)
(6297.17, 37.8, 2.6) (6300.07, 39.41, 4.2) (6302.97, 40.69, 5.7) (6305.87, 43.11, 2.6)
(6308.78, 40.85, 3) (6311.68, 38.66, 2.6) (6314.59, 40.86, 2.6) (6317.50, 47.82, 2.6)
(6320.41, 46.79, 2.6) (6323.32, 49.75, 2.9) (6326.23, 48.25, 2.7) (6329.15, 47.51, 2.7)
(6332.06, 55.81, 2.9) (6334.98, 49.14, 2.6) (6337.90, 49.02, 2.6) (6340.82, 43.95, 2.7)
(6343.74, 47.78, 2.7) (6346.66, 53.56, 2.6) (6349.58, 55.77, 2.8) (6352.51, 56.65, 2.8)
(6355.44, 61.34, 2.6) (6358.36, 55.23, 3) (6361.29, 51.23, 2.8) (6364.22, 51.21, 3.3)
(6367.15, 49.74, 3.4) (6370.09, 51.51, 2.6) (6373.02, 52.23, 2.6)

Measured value 6268.24 angstrom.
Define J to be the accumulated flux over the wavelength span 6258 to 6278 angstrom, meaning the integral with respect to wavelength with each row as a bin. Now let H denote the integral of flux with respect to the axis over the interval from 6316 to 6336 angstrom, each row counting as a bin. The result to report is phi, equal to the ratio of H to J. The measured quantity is 0.99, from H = 986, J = 994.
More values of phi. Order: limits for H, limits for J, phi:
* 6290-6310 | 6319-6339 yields 0.82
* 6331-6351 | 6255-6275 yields 1.02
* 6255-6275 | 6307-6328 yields 1.05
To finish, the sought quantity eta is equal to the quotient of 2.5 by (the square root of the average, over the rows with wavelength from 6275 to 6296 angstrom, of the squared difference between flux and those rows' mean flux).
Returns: 0.63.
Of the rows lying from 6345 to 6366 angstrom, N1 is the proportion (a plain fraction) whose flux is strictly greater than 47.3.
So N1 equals 1.0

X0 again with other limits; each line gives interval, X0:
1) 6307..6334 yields 6323.32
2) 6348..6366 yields 6349.58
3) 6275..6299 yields 6276.90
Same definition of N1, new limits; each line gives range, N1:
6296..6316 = 0.0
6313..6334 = 0.7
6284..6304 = 0.1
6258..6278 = 0.9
